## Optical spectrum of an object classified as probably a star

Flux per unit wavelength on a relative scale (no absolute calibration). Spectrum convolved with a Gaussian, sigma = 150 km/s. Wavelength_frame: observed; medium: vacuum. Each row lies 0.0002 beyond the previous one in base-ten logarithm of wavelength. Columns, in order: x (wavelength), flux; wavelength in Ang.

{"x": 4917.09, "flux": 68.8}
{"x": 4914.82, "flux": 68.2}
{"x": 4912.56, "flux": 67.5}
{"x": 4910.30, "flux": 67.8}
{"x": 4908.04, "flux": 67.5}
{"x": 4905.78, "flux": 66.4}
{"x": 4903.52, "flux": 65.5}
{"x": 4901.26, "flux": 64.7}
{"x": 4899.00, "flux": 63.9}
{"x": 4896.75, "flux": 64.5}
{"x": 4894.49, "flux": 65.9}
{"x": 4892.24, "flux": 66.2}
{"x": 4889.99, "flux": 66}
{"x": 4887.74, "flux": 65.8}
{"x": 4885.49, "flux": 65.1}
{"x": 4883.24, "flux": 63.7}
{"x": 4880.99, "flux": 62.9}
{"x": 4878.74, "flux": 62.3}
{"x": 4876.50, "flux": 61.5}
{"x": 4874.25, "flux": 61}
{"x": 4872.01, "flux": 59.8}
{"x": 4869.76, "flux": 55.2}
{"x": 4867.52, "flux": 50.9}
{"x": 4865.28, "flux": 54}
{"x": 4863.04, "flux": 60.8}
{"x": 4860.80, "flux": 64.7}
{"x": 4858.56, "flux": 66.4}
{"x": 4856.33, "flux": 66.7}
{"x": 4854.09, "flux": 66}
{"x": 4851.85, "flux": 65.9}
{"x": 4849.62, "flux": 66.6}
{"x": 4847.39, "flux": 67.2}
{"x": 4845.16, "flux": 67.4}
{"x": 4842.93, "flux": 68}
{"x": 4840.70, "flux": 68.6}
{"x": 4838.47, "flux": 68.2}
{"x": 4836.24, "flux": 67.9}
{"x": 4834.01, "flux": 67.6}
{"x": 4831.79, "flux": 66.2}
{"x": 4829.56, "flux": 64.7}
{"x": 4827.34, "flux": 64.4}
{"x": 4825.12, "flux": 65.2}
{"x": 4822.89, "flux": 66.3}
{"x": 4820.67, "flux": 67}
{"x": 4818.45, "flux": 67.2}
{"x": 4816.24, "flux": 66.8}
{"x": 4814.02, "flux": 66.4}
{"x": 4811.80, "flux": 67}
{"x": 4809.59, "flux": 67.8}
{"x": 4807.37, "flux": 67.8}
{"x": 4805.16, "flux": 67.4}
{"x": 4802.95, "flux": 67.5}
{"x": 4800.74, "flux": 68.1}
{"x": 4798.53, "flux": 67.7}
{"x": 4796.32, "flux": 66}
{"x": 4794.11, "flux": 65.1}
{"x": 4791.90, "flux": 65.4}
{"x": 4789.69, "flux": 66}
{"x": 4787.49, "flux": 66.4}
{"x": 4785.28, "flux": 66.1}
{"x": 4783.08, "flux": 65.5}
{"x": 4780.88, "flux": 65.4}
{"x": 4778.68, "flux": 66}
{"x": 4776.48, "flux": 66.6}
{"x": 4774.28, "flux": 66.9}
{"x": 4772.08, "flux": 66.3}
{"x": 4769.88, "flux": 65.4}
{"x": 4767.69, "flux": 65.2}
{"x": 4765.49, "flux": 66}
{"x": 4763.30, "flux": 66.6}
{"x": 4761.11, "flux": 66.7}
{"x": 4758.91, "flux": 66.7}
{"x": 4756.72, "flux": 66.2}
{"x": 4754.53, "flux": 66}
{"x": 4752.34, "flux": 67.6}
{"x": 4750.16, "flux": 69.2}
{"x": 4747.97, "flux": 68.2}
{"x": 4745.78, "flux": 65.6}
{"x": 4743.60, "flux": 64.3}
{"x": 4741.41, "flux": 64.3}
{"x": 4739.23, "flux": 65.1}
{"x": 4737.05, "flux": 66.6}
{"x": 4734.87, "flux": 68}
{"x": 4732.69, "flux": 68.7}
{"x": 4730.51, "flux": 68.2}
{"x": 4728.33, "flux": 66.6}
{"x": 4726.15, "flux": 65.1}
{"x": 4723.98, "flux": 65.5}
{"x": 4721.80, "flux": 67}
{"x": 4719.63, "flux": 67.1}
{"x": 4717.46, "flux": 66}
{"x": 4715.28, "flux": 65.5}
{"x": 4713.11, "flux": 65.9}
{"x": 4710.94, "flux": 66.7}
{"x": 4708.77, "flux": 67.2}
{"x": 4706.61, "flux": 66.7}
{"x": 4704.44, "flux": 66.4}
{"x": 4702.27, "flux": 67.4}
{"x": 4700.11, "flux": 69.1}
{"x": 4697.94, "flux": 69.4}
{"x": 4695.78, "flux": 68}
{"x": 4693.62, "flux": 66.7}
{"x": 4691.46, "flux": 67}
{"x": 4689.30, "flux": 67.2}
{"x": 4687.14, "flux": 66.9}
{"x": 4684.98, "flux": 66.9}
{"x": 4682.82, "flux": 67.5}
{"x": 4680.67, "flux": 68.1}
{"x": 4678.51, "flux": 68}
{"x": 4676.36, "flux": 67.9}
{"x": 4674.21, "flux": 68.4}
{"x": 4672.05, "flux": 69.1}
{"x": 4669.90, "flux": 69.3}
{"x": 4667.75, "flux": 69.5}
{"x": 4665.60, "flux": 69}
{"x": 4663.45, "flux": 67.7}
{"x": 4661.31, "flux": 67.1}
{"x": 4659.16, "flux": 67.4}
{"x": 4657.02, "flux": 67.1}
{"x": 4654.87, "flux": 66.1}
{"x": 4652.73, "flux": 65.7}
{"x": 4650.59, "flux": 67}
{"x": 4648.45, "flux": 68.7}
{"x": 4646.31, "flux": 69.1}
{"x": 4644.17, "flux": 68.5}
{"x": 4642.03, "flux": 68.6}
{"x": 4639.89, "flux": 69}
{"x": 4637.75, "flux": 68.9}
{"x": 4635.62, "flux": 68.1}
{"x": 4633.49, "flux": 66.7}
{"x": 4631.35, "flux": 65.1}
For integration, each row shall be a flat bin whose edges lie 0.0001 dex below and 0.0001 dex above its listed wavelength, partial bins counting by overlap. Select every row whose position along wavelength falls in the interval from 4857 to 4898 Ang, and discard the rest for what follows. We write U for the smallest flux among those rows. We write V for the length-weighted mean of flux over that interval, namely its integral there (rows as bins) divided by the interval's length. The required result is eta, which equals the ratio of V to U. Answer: 1.22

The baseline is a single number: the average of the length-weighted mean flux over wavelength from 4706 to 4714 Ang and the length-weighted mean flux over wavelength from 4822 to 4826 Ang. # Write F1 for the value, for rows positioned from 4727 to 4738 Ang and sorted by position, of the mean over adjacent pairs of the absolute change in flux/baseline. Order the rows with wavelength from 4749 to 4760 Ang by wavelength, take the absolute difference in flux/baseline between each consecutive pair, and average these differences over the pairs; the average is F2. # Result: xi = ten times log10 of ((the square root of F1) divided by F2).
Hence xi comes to 9.3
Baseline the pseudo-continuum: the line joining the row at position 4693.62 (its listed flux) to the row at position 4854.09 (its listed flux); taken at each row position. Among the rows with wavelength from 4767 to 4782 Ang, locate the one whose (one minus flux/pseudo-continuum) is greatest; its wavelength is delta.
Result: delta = 4767.69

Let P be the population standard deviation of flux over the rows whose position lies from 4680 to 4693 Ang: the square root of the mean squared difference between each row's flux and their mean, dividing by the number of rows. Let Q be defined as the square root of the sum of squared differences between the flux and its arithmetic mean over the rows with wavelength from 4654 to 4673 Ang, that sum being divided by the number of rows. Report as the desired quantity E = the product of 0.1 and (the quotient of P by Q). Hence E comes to 0.04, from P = 0.4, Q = 1.15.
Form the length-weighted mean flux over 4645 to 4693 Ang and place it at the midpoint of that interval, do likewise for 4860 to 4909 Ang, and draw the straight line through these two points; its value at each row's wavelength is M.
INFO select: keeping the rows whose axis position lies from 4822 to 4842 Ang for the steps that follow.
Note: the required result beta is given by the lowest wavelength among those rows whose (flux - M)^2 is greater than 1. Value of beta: 4822.89 Ang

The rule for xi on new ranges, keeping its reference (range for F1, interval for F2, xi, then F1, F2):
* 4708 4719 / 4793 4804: 8.3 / 0.008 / 0.014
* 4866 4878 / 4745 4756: 8.9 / 0.040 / 0.026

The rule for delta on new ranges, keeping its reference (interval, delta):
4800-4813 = 4811.80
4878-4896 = 4878.74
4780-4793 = 4780.88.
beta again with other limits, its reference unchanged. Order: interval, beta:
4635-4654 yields 4650.59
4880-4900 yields 4883.24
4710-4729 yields 4715.28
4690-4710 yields 4697.94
